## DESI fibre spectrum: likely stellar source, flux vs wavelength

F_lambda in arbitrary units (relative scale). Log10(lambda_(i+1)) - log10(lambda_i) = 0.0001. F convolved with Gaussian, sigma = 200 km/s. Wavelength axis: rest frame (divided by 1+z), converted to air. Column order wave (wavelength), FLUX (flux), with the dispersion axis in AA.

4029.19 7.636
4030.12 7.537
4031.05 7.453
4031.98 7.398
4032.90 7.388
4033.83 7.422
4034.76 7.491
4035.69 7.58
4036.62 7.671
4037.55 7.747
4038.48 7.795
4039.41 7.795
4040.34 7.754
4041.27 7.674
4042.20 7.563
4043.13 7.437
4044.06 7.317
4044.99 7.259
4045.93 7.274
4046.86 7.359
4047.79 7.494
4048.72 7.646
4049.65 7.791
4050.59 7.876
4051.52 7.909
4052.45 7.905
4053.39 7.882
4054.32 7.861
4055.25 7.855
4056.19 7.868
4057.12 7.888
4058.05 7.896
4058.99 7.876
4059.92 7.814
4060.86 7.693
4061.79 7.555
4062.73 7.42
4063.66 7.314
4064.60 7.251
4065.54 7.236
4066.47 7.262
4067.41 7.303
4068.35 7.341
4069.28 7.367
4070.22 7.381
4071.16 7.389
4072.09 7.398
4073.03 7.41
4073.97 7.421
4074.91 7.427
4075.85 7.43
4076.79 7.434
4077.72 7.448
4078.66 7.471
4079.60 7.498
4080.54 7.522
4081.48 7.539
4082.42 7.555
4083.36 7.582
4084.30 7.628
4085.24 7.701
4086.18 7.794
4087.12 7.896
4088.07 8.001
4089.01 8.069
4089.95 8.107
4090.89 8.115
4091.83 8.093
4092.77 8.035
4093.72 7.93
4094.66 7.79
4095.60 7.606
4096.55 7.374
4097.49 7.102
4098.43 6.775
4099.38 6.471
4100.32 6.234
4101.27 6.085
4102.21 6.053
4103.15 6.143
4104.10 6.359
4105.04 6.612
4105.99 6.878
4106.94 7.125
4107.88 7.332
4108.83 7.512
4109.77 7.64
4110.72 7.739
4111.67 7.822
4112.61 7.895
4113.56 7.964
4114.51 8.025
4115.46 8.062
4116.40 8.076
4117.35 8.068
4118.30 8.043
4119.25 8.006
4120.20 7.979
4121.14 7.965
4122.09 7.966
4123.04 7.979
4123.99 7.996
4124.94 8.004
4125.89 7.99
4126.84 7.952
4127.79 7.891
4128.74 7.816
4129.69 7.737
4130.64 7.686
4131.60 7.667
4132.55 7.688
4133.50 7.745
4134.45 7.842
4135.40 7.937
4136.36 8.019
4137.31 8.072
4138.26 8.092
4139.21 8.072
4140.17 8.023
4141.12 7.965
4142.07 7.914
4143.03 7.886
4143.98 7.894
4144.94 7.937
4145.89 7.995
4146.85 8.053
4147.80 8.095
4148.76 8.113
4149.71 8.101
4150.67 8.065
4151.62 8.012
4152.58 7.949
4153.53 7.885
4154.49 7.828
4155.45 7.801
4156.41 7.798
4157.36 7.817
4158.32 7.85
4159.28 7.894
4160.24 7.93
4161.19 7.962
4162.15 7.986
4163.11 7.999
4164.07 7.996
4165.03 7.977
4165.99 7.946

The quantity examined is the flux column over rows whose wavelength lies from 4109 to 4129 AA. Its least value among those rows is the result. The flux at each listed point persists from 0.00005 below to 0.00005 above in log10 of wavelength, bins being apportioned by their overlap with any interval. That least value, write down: 7.64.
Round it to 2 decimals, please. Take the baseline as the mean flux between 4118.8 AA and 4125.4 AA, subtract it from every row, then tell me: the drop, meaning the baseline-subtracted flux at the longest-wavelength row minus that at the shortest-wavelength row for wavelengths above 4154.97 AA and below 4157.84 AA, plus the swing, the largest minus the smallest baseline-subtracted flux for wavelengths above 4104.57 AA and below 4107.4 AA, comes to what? 0.53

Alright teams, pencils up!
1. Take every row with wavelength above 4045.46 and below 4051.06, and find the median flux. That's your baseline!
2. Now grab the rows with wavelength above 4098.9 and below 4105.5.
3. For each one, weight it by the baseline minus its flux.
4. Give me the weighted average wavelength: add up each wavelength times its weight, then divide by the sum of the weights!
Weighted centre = 4102.1 AA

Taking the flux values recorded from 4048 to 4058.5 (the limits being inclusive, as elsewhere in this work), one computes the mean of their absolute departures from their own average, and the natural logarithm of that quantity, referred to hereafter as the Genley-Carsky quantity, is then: -3.0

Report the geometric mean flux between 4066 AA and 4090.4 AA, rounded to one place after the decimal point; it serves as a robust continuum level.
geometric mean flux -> 7.5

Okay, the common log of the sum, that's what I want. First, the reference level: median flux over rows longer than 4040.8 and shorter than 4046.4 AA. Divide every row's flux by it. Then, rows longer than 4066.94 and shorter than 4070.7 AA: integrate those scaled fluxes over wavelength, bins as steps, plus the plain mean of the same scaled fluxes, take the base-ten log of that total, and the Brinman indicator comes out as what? 0.675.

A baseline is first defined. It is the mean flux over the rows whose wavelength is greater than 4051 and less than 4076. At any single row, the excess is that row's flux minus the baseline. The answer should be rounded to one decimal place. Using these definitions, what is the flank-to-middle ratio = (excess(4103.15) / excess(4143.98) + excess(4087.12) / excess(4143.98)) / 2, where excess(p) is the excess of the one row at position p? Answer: -1.7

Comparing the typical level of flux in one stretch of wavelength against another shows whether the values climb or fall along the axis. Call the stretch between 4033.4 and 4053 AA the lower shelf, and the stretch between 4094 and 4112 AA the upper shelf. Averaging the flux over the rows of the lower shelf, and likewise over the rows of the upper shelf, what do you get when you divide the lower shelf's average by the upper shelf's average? 1.09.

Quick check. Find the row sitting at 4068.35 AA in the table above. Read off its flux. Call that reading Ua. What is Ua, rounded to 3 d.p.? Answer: 7.341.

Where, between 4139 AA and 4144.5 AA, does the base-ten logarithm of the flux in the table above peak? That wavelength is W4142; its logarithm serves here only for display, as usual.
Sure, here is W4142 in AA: 4139.21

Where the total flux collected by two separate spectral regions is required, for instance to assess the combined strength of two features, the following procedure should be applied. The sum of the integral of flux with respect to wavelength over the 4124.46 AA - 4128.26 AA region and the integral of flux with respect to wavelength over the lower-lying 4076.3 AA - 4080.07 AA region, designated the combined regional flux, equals 58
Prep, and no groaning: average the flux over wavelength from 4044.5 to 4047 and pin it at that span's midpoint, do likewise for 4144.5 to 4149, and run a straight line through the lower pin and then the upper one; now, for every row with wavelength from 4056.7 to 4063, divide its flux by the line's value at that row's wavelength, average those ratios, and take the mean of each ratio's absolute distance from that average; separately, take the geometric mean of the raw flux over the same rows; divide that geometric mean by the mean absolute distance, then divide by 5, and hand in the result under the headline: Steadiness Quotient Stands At 69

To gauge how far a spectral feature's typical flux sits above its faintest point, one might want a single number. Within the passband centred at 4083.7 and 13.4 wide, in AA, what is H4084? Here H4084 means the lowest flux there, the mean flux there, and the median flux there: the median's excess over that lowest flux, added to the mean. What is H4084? 7.9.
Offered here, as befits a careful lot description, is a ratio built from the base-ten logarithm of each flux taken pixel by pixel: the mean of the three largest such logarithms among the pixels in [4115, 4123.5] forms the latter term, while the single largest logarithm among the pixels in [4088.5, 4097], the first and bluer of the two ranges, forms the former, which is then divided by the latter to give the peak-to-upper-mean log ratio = 1.003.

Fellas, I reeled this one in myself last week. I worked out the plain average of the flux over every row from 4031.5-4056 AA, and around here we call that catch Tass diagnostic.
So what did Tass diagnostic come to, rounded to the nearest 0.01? 7.62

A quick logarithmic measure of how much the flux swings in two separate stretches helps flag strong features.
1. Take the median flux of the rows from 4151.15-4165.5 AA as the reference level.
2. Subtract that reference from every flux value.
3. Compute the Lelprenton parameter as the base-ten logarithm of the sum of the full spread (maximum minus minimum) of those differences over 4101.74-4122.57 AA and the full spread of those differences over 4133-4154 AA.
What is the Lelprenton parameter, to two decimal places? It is 0.38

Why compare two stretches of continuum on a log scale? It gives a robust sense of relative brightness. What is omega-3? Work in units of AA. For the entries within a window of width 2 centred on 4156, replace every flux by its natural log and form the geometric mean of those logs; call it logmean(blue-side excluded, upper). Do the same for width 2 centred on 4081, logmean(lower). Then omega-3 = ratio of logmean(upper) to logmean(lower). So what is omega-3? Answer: 1.02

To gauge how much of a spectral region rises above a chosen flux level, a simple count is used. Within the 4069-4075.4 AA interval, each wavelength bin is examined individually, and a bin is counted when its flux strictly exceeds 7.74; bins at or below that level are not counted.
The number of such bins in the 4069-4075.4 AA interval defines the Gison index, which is 0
